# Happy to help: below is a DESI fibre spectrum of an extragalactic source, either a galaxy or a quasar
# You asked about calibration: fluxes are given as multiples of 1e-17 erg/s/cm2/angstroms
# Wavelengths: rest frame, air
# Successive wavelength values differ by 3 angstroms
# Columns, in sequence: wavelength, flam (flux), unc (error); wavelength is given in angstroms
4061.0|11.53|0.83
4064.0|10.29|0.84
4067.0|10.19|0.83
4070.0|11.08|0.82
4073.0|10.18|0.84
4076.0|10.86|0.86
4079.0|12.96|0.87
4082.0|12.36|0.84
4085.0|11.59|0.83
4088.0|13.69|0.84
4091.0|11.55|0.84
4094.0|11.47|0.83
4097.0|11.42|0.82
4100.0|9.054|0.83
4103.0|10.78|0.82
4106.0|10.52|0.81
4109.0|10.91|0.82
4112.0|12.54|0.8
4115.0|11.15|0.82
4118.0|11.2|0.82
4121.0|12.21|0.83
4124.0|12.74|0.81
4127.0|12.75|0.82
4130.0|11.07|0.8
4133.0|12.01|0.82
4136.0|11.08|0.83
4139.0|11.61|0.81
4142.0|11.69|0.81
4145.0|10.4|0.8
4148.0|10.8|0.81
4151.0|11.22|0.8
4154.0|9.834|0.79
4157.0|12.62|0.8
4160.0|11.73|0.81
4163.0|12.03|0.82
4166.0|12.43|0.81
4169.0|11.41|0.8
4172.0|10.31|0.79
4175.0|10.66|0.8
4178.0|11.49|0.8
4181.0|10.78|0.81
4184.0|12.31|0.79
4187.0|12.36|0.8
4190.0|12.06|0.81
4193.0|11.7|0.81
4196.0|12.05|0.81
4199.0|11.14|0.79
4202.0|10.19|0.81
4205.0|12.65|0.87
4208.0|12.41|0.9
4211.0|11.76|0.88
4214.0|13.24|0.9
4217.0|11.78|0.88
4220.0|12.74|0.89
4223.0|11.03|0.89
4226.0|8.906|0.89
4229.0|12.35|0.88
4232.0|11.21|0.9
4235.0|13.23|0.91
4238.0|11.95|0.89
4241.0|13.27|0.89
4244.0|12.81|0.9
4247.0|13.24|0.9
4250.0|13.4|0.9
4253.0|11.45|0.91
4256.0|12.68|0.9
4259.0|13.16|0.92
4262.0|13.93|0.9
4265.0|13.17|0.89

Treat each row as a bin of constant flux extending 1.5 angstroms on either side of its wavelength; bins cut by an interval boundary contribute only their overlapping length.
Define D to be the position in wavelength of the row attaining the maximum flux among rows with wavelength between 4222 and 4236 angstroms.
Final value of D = 4235.0 angstroms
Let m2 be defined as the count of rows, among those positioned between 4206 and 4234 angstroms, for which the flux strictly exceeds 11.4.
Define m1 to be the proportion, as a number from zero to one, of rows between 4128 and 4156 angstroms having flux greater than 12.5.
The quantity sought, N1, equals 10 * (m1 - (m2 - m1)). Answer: -60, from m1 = 0.00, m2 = 6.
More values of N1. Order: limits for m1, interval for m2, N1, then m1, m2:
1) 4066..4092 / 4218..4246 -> -56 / 0.22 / 6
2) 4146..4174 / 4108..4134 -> -48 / 0.11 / 5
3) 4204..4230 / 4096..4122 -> -23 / 0.33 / 3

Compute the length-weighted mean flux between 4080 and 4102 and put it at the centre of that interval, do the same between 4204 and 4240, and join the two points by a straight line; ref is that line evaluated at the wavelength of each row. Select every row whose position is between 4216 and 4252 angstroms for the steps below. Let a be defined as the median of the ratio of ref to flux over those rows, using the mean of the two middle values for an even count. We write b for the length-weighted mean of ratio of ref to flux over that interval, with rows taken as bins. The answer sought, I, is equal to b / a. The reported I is 1.05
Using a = 0.953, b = 1.00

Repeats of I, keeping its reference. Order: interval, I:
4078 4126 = 1.00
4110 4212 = 1.01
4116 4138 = 1.02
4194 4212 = 1.02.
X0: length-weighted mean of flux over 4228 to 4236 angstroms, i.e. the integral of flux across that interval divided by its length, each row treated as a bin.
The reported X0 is 12.2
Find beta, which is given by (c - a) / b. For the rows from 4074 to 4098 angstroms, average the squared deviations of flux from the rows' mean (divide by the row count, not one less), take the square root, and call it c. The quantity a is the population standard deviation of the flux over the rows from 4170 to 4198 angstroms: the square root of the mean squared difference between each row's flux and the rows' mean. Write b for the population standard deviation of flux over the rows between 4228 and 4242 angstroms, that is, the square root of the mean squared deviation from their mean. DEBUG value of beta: 0.2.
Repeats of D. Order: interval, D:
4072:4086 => 4079.0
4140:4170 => 4157.0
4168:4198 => 4187.0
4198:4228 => 4214.0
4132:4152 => 4133.0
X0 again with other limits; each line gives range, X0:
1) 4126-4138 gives 11.7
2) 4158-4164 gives 11.9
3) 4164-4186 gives 11.4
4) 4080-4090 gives 12.5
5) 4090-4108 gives 10.8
